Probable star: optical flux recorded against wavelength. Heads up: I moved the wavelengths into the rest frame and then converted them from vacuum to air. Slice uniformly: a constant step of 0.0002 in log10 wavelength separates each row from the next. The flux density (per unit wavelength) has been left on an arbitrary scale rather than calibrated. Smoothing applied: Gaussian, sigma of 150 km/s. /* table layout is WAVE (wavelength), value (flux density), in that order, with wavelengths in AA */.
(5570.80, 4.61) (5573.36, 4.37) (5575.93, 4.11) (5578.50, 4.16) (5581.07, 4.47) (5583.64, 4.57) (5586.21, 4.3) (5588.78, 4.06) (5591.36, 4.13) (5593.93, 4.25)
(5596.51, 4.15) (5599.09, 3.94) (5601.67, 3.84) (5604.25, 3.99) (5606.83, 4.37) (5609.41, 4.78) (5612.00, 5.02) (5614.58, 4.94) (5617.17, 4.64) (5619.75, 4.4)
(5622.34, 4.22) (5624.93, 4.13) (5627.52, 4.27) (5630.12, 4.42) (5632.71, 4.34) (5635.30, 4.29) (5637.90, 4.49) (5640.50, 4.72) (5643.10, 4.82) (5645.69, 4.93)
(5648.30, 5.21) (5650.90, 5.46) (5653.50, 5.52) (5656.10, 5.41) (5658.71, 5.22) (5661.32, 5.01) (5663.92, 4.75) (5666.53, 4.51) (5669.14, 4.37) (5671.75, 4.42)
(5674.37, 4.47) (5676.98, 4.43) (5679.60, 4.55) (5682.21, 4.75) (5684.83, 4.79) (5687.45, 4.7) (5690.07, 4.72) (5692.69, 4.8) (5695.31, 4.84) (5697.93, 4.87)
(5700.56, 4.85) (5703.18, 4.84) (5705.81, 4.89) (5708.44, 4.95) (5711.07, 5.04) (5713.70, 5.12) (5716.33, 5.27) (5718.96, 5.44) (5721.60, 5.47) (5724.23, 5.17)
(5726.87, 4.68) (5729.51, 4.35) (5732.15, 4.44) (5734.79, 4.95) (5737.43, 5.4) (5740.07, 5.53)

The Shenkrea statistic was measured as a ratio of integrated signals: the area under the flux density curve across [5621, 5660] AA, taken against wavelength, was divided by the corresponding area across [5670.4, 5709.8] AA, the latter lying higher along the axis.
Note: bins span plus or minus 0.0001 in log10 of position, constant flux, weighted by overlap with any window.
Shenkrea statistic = 1.00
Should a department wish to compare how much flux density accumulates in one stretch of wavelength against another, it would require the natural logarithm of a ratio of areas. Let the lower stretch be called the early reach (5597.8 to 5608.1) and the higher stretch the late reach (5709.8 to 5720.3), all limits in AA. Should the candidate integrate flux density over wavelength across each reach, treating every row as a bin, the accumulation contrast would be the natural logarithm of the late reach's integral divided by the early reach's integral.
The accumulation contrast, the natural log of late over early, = 0.28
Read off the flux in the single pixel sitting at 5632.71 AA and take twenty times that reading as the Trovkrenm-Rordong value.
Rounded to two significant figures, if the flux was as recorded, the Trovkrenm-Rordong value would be 87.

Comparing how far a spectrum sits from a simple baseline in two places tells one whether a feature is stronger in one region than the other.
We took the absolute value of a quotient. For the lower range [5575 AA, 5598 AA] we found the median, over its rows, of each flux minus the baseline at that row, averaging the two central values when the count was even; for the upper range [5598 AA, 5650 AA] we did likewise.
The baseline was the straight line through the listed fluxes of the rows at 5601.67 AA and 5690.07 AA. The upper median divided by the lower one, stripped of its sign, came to 0.64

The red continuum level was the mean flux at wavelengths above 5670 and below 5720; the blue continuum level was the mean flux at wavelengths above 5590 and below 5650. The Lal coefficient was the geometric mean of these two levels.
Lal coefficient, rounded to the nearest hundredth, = 4.63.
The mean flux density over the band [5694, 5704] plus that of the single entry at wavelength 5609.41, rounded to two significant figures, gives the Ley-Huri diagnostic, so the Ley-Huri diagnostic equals 9.6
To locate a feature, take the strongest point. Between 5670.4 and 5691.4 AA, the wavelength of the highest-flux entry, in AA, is 5684.83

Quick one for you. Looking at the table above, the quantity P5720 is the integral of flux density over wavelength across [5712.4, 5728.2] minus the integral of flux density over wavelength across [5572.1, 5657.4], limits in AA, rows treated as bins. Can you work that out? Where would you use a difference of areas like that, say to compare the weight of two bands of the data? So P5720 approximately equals -303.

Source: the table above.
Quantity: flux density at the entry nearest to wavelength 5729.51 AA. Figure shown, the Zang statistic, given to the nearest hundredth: 4.35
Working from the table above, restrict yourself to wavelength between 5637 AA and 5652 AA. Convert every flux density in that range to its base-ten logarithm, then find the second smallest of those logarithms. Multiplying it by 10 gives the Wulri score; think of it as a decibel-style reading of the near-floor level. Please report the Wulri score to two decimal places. 6.74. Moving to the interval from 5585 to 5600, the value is 6.09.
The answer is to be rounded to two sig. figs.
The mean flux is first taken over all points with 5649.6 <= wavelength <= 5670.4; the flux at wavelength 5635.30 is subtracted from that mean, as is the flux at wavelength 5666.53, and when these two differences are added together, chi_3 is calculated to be 1.3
